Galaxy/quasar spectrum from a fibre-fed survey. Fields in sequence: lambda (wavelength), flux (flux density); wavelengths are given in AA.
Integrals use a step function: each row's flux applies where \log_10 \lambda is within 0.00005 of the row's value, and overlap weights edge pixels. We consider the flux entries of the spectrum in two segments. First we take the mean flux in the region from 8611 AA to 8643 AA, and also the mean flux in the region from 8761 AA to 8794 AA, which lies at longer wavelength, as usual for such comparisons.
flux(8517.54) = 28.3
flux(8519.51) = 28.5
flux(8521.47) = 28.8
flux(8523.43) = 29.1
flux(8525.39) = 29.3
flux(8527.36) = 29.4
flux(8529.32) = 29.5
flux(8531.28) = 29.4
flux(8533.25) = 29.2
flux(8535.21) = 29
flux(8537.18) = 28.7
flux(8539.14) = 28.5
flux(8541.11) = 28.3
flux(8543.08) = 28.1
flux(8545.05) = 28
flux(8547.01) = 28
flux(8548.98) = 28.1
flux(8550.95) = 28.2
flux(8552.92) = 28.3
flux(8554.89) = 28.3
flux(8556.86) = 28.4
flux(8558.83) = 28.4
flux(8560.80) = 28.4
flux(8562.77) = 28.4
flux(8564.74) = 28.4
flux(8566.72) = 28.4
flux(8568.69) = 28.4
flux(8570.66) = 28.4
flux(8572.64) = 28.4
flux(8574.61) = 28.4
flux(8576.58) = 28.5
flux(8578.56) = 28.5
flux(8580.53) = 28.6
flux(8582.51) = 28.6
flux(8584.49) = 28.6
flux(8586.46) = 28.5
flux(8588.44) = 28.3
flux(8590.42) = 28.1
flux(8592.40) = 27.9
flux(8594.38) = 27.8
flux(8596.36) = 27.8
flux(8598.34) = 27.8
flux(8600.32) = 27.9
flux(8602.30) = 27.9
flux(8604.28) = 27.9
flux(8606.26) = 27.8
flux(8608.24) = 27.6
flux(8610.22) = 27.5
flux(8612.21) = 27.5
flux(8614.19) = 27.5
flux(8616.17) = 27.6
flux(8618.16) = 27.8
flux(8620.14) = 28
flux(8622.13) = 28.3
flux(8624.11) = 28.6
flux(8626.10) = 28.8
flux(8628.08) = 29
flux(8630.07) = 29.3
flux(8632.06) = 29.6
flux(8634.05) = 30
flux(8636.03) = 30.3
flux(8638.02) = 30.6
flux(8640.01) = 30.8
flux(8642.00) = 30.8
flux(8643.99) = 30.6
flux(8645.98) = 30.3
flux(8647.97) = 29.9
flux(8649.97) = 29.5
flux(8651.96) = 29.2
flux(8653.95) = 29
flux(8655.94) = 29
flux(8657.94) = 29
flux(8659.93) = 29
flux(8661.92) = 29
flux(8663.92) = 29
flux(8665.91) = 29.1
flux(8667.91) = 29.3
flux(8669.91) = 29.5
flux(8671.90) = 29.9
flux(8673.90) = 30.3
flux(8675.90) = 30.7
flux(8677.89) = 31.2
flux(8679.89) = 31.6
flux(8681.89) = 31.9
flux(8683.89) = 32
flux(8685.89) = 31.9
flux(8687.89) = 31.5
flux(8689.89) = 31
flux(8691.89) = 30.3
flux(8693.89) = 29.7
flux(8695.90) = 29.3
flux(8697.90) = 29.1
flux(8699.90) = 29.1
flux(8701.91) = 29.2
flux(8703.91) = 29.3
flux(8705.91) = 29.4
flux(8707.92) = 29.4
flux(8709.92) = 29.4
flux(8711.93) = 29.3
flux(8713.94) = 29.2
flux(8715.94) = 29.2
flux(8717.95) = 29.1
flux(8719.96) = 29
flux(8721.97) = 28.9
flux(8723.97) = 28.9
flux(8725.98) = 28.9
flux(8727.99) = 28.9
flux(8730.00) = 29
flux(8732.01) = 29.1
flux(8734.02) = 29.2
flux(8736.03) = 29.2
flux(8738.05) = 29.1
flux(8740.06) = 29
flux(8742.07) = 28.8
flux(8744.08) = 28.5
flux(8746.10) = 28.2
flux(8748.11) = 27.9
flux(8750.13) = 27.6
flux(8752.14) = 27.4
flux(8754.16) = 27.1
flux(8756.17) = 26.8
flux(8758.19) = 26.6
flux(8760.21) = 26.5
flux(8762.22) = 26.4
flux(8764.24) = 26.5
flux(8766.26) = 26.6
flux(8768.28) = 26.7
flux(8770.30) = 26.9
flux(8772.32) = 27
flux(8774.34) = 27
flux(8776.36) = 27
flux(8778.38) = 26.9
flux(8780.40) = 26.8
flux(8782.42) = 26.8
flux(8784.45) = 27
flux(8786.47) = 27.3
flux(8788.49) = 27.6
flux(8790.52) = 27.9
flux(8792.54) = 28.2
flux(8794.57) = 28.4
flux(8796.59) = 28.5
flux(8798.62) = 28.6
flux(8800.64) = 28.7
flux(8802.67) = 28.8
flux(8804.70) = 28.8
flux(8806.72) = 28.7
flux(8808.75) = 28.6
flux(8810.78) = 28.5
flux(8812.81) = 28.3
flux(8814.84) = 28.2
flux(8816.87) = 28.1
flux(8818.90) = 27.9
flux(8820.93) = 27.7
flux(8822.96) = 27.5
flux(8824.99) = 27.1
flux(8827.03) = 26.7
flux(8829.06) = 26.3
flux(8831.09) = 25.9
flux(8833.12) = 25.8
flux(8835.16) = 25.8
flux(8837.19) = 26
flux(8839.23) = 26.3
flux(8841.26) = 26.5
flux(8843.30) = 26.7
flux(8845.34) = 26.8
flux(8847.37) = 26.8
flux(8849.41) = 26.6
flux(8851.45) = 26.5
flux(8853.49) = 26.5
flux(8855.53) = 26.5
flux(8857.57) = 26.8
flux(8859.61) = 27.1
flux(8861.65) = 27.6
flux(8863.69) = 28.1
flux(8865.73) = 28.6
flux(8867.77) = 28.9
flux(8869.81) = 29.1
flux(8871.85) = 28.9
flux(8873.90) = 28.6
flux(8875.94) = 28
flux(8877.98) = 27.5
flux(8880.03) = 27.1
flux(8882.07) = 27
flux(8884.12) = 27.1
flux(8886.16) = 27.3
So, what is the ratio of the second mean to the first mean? 0.93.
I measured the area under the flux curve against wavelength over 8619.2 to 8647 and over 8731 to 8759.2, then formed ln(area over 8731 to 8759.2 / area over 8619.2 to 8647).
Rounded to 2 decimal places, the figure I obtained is -0.04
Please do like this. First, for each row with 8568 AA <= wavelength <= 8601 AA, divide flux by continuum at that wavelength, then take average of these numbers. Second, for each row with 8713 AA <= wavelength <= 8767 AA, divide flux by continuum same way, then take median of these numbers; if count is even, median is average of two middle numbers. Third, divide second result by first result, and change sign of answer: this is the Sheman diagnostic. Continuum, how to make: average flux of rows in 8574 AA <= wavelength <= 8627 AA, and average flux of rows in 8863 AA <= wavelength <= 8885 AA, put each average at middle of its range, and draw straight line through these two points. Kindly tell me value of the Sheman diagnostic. -1.02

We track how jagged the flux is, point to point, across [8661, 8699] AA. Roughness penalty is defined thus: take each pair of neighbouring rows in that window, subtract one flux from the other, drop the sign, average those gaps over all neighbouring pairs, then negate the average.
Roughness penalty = -0.33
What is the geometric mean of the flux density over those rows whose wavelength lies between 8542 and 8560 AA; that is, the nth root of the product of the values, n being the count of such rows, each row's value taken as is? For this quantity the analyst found 28.2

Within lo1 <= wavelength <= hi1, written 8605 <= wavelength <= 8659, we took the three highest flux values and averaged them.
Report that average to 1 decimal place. 30.7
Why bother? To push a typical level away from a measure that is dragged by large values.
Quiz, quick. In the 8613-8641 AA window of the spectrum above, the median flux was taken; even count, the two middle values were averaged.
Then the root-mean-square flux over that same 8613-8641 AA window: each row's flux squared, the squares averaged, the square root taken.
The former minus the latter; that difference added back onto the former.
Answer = 28.8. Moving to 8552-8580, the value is 28.4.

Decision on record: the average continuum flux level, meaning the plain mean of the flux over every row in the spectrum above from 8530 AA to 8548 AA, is 28.6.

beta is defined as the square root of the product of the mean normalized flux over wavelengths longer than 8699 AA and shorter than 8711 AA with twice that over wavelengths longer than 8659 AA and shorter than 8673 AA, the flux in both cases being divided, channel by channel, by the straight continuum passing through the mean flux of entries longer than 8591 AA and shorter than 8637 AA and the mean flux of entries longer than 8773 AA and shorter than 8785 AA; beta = 1.496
